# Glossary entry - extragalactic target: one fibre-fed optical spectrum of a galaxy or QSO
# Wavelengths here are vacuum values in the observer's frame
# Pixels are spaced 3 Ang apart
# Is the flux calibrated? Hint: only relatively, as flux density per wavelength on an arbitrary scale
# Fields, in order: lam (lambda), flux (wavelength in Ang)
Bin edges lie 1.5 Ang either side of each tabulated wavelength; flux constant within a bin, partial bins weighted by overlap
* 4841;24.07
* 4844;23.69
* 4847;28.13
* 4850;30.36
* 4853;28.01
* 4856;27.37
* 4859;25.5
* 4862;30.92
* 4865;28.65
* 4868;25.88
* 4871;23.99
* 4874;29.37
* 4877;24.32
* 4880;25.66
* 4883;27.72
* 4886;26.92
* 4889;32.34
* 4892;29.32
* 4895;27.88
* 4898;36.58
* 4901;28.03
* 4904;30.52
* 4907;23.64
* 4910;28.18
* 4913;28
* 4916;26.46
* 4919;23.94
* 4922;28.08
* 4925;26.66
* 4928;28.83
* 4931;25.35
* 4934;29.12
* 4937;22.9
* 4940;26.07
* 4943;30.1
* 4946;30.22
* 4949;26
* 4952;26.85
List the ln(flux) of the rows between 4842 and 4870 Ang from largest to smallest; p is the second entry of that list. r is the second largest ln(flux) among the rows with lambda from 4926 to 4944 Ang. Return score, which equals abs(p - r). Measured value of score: 0.042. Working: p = 3.413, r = 3.37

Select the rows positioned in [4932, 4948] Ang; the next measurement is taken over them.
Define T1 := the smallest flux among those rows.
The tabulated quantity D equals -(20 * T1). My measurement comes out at -458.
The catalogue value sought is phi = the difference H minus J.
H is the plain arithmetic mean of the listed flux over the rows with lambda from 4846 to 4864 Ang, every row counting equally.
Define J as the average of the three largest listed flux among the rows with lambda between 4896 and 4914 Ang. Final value -3.4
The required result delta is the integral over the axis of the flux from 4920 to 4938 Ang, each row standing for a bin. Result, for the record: 483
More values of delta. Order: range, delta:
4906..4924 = 476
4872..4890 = 495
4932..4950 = 493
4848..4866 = 512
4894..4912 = 525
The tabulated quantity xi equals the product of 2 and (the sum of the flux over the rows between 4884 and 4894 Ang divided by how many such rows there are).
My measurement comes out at 59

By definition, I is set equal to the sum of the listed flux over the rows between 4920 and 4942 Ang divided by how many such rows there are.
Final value 26.7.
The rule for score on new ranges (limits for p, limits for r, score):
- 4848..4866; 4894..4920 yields 0.005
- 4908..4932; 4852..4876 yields 0.041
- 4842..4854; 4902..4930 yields 0.025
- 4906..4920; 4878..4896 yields 0.046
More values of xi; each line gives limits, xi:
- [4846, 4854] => 58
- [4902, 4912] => 55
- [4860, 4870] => 57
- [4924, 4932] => 54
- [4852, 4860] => 54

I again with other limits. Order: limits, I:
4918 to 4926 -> 26.2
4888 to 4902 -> 30.8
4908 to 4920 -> 26.6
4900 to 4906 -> 29.3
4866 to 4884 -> 26.2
